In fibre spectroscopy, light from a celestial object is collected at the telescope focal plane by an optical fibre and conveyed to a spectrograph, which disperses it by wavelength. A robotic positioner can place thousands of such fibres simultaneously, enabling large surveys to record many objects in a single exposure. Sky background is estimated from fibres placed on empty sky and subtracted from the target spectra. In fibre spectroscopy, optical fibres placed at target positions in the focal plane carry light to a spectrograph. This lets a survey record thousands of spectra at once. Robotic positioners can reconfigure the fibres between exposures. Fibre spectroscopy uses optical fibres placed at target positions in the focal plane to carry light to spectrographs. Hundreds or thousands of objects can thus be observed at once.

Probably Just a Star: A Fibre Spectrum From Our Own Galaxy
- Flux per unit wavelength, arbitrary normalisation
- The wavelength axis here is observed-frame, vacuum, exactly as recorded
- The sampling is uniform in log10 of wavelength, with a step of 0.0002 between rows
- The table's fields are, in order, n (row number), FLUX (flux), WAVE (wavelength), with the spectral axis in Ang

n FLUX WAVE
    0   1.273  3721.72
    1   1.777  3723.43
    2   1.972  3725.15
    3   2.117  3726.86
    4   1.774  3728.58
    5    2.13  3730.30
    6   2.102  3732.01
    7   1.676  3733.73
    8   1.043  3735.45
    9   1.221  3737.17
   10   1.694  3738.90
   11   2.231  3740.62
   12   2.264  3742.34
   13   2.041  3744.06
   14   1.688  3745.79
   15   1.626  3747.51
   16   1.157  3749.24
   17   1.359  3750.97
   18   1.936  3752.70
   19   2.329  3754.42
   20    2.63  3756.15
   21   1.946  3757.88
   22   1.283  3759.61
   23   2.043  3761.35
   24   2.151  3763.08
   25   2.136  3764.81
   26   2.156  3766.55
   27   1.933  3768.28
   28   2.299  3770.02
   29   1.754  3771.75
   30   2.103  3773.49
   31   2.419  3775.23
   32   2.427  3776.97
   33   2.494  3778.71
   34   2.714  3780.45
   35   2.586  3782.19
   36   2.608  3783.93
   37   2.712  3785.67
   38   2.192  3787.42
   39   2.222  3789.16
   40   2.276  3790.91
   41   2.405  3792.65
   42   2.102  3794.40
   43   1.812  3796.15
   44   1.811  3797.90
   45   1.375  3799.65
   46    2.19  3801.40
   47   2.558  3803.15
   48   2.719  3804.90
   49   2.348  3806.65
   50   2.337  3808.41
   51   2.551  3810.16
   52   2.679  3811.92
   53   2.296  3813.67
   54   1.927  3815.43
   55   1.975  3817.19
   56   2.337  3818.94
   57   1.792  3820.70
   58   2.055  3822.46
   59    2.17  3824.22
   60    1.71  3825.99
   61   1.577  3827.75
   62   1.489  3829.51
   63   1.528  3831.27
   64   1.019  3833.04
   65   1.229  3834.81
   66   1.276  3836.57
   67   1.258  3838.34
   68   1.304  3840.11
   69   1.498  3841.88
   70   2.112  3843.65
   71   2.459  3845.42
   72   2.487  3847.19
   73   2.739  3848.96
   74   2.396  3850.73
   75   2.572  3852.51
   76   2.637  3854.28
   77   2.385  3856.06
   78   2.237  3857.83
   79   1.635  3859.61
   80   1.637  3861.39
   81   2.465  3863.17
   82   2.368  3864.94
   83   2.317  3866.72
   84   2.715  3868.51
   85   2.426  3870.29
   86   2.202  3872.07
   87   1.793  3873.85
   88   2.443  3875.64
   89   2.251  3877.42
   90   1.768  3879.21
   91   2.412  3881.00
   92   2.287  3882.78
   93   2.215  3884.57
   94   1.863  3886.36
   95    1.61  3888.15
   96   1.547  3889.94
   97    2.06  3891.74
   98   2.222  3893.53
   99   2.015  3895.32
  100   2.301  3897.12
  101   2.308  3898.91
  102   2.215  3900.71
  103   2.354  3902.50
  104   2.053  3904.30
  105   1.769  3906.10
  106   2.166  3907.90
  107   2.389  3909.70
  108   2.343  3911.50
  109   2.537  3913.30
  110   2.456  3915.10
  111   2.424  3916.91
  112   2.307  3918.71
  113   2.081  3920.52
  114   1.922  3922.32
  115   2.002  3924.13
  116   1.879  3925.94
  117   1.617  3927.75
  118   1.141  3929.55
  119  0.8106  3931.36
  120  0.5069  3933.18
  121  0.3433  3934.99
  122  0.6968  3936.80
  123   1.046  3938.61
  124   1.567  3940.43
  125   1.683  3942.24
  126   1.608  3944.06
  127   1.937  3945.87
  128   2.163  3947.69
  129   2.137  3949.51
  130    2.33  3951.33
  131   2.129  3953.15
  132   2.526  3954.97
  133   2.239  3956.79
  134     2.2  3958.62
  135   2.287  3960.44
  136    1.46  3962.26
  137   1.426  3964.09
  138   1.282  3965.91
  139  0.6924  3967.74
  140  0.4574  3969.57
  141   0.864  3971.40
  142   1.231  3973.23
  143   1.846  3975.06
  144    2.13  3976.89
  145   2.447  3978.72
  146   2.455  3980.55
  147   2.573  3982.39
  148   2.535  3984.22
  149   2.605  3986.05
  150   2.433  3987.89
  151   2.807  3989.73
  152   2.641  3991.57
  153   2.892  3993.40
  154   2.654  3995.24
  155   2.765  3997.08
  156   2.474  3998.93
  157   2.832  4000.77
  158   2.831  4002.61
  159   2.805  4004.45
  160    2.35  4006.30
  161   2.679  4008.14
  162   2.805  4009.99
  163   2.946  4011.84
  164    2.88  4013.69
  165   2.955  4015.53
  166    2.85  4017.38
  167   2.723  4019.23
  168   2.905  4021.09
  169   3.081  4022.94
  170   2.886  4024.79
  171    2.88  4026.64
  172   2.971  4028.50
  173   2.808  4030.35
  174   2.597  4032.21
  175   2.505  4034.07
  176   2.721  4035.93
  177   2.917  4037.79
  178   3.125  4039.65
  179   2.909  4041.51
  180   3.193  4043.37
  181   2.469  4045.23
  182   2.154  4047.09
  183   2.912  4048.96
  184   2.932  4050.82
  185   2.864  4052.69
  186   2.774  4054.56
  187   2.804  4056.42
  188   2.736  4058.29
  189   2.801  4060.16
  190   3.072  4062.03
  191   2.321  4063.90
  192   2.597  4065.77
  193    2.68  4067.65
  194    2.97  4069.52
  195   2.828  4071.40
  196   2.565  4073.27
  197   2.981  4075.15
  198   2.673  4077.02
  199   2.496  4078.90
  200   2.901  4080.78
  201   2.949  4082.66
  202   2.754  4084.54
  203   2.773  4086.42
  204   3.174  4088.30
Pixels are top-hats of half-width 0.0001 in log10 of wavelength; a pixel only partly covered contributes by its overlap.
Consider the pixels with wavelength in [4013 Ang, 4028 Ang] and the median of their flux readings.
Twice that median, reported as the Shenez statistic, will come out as 5.8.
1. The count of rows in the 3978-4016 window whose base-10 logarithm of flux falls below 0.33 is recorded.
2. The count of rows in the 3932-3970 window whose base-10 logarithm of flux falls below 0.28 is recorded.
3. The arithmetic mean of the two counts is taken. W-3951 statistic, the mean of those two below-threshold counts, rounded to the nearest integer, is 6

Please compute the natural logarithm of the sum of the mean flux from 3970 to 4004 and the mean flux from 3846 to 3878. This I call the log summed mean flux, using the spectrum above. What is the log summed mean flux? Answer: 1.55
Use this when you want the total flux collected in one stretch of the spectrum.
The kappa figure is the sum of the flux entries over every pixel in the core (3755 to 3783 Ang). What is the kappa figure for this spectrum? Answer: 35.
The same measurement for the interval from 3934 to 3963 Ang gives 28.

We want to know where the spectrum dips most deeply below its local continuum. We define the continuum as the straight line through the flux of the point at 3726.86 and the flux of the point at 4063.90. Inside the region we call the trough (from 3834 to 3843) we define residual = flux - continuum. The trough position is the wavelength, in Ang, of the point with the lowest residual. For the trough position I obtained 3834.81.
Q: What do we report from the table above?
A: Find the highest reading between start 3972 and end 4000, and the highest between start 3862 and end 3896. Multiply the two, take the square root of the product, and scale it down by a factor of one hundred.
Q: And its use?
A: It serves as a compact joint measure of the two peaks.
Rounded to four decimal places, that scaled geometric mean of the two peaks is 0.0280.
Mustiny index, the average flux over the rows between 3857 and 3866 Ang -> 2.07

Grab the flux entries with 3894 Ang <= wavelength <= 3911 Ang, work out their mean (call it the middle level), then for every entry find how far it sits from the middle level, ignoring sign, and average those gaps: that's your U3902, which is 0.15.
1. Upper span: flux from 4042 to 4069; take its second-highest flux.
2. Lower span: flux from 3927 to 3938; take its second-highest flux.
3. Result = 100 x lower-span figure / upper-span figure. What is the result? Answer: 37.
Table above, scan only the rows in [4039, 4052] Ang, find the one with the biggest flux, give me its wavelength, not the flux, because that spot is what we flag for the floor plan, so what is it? 4043.37 Ang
